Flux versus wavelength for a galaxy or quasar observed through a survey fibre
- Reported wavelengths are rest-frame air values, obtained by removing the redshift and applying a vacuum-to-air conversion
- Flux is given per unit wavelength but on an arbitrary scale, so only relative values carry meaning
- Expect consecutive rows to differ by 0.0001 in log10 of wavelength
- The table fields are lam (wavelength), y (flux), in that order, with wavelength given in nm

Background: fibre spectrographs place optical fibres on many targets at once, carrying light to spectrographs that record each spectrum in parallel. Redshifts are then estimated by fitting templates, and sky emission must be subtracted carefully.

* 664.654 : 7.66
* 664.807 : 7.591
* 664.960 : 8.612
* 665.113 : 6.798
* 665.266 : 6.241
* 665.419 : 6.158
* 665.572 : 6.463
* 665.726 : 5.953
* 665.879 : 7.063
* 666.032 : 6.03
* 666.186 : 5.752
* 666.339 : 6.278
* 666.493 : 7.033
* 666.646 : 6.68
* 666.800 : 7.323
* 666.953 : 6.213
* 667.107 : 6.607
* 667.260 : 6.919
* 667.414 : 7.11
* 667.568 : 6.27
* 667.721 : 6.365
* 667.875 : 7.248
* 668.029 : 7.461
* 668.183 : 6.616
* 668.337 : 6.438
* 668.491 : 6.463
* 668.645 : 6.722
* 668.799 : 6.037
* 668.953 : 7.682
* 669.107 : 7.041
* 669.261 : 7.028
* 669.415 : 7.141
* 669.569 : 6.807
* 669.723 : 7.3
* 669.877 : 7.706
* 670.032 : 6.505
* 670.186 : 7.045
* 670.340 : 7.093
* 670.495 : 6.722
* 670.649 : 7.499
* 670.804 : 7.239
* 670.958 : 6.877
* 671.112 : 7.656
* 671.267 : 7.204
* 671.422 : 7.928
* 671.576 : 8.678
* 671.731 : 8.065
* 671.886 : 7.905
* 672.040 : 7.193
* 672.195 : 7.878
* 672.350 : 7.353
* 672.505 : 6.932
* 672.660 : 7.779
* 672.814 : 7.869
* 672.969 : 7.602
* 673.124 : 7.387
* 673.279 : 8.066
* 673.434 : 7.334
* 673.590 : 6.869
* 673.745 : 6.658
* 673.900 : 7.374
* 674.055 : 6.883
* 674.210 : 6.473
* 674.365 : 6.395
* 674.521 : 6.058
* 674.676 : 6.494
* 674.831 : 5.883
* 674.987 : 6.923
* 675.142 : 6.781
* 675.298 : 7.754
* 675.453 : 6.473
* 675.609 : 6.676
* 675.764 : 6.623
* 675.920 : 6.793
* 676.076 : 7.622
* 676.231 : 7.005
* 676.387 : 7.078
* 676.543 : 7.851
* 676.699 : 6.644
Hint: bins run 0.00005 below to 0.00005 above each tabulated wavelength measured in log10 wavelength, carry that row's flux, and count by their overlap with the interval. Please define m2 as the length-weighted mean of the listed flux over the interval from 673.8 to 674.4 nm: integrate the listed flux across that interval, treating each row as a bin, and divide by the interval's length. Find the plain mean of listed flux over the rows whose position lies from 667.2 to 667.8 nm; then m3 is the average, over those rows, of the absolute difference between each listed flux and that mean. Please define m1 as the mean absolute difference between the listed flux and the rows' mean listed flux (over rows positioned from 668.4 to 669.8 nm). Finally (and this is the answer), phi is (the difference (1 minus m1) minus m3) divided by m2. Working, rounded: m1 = 0.361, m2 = 6.8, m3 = 0.35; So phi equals 0.043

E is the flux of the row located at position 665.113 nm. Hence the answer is 6.798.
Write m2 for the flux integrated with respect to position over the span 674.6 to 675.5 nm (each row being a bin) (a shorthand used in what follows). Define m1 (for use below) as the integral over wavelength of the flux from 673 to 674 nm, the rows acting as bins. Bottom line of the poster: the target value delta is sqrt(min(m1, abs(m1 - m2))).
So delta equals 1.11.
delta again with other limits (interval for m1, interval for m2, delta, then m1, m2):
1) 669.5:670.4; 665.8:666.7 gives 0.74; 6.4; 5.8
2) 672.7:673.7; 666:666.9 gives 1.27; 7.5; 5.9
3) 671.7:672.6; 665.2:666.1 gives 1.04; 6.8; 5.7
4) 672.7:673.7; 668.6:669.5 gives 1.12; 7.5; 6.3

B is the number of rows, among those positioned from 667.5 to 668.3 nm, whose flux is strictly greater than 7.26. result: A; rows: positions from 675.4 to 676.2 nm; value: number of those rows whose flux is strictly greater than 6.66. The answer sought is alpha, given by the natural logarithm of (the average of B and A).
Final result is 0.69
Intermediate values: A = 3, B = 1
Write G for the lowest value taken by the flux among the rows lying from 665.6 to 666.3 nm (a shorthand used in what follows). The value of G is 5.752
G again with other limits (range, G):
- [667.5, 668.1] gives 6.27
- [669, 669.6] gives 6.807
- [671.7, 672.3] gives 7.193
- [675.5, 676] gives 6.623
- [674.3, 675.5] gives 5.883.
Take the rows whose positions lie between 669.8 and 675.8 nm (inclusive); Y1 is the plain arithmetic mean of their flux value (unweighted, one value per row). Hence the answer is 7.2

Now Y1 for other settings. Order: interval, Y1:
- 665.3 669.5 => 6.7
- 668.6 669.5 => 6.9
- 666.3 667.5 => 6.8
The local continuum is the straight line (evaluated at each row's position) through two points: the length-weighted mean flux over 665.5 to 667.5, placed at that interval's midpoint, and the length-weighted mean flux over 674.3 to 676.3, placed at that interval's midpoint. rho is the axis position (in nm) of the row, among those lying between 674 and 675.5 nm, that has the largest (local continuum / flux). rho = 674.831 nm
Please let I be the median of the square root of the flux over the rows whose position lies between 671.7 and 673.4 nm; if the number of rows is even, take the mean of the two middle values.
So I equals 2.79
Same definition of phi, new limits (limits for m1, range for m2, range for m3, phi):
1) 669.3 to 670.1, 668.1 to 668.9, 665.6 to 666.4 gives 0.044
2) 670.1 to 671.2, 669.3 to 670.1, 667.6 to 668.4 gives 0.045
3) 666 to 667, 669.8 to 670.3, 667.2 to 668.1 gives 0.022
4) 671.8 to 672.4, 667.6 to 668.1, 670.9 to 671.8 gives 0.029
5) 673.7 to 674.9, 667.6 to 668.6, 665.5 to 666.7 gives 0.039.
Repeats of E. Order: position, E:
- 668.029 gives 7.461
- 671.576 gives 8.678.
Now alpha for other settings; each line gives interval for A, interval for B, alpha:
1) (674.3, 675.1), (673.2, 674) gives 0.69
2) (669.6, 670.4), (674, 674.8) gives 0.69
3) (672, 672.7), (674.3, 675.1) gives 0.92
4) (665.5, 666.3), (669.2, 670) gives 0.41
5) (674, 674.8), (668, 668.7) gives 0.00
